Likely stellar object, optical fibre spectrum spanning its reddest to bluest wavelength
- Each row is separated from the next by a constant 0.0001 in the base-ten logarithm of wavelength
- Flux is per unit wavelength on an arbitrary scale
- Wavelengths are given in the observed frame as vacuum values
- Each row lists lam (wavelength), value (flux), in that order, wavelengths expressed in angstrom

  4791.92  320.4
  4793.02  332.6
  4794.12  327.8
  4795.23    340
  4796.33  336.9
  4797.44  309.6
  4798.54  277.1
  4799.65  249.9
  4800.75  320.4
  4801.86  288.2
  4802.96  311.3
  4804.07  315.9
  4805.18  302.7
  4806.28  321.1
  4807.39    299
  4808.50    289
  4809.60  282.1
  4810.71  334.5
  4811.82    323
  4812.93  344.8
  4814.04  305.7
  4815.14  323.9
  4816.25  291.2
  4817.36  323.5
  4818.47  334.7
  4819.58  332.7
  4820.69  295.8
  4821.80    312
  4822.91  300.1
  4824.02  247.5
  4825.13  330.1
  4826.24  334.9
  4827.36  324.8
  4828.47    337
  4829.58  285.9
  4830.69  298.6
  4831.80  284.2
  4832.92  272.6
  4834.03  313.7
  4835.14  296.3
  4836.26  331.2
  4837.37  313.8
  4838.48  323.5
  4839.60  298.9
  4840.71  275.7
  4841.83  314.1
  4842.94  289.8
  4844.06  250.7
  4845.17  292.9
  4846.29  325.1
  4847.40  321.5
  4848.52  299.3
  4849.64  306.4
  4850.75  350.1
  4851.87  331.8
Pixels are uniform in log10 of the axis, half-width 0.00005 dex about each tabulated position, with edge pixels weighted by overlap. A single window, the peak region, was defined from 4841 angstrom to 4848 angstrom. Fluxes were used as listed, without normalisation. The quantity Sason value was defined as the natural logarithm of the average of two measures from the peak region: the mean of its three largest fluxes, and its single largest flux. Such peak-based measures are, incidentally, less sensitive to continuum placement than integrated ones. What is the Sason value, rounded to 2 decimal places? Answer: 5.78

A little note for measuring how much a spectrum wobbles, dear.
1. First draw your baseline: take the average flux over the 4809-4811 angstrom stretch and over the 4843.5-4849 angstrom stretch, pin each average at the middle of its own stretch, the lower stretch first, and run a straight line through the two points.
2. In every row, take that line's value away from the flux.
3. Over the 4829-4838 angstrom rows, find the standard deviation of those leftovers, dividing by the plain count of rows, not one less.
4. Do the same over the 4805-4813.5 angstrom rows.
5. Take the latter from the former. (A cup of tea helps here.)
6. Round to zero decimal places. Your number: -3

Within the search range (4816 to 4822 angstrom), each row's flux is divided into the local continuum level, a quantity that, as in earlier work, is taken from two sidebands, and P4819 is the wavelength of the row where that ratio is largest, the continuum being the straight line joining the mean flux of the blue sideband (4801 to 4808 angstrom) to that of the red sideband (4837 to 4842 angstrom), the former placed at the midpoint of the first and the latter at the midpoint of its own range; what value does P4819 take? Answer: 4816.25 angstrom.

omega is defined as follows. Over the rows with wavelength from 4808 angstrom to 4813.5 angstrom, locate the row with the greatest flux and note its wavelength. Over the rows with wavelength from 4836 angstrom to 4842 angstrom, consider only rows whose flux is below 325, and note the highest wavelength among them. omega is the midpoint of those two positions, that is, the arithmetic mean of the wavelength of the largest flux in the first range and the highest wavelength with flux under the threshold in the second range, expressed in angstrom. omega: 4827.4 angstrom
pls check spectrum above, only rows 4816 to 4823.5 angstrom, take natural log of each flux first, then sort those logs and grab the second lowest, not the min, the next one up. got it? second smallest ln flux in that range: 5.69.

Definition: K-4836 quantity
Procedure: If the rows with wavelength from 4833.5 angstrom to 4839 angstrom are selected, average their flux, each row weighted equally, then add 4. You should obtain 320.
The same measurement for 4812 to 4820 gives 326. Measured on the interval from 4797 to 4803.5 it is 297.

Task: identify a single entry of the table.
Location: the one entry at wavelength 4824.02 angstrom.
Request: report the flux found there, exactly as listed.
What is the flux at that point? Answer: 247.5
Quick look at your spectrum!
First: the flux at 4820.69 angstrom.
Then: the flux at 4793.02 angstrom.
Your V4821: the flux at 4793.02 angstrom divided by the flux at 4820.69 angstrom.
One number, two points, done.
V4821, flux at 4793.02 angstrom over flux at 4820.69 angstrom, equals 1.1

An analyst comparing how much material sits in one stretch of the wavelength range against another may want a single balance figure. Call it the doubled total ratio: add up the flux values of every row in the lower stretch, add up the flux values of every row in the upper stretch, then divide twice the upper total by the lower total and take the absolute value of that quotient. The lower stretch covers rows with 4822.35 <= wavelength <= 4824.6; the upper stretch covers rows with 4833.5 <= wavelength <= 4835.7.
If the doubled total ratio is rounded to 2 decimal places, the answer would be 2.23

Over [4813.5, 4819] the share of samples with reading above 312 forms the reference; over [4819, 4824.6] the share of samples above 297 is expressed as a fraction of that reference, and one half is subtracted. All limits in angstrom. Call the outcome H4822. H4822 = 0.50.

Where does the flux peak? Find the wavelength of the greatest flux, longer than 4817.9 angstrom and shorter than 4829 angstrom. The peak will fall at 4828.47 angstrom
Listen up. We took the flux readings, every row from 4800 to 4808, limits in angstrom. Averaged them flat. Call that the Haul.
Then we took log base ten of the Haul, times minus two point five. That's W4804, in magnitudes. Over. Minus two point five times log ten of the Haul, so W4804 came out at -6.22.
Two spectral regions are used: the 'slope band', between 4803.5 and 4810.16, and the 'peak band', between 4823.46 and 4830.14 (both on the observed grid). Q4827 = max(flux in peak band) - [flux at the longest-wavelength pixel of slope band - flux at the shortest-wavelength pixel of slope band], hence 371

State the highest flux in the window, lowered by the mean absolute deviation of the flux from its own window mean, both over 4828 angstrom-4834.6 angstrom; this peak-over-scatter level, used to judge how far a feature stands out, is 319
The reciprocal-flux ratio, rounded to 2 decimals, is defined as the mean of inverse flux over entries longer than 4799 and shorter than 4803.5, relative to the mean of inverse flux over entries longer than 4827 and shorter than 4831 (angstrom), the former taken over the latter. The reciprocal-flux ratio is 1.07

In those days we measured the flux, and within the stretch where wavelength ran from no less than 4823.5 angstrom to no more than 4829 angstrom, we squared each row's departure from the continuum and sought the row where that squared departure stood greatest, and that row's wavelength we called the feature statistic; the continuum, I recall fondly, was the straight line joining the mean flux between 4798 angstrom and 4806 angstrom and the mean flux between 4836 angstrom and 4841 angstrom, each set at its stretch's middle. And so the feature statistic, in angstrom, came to 4824.02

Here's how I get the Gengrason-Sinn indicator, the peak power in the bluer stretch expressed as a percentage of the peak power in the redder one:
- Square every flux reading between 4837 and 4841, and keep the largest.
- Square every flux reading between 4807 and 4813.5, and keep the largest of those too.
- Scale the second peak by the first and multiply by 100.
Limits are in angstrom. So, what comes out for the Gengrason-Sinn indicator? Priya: 114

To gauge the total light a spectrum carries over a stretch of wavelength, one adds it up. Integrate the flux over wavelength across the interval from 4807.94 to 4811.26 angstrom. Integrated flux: 1003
